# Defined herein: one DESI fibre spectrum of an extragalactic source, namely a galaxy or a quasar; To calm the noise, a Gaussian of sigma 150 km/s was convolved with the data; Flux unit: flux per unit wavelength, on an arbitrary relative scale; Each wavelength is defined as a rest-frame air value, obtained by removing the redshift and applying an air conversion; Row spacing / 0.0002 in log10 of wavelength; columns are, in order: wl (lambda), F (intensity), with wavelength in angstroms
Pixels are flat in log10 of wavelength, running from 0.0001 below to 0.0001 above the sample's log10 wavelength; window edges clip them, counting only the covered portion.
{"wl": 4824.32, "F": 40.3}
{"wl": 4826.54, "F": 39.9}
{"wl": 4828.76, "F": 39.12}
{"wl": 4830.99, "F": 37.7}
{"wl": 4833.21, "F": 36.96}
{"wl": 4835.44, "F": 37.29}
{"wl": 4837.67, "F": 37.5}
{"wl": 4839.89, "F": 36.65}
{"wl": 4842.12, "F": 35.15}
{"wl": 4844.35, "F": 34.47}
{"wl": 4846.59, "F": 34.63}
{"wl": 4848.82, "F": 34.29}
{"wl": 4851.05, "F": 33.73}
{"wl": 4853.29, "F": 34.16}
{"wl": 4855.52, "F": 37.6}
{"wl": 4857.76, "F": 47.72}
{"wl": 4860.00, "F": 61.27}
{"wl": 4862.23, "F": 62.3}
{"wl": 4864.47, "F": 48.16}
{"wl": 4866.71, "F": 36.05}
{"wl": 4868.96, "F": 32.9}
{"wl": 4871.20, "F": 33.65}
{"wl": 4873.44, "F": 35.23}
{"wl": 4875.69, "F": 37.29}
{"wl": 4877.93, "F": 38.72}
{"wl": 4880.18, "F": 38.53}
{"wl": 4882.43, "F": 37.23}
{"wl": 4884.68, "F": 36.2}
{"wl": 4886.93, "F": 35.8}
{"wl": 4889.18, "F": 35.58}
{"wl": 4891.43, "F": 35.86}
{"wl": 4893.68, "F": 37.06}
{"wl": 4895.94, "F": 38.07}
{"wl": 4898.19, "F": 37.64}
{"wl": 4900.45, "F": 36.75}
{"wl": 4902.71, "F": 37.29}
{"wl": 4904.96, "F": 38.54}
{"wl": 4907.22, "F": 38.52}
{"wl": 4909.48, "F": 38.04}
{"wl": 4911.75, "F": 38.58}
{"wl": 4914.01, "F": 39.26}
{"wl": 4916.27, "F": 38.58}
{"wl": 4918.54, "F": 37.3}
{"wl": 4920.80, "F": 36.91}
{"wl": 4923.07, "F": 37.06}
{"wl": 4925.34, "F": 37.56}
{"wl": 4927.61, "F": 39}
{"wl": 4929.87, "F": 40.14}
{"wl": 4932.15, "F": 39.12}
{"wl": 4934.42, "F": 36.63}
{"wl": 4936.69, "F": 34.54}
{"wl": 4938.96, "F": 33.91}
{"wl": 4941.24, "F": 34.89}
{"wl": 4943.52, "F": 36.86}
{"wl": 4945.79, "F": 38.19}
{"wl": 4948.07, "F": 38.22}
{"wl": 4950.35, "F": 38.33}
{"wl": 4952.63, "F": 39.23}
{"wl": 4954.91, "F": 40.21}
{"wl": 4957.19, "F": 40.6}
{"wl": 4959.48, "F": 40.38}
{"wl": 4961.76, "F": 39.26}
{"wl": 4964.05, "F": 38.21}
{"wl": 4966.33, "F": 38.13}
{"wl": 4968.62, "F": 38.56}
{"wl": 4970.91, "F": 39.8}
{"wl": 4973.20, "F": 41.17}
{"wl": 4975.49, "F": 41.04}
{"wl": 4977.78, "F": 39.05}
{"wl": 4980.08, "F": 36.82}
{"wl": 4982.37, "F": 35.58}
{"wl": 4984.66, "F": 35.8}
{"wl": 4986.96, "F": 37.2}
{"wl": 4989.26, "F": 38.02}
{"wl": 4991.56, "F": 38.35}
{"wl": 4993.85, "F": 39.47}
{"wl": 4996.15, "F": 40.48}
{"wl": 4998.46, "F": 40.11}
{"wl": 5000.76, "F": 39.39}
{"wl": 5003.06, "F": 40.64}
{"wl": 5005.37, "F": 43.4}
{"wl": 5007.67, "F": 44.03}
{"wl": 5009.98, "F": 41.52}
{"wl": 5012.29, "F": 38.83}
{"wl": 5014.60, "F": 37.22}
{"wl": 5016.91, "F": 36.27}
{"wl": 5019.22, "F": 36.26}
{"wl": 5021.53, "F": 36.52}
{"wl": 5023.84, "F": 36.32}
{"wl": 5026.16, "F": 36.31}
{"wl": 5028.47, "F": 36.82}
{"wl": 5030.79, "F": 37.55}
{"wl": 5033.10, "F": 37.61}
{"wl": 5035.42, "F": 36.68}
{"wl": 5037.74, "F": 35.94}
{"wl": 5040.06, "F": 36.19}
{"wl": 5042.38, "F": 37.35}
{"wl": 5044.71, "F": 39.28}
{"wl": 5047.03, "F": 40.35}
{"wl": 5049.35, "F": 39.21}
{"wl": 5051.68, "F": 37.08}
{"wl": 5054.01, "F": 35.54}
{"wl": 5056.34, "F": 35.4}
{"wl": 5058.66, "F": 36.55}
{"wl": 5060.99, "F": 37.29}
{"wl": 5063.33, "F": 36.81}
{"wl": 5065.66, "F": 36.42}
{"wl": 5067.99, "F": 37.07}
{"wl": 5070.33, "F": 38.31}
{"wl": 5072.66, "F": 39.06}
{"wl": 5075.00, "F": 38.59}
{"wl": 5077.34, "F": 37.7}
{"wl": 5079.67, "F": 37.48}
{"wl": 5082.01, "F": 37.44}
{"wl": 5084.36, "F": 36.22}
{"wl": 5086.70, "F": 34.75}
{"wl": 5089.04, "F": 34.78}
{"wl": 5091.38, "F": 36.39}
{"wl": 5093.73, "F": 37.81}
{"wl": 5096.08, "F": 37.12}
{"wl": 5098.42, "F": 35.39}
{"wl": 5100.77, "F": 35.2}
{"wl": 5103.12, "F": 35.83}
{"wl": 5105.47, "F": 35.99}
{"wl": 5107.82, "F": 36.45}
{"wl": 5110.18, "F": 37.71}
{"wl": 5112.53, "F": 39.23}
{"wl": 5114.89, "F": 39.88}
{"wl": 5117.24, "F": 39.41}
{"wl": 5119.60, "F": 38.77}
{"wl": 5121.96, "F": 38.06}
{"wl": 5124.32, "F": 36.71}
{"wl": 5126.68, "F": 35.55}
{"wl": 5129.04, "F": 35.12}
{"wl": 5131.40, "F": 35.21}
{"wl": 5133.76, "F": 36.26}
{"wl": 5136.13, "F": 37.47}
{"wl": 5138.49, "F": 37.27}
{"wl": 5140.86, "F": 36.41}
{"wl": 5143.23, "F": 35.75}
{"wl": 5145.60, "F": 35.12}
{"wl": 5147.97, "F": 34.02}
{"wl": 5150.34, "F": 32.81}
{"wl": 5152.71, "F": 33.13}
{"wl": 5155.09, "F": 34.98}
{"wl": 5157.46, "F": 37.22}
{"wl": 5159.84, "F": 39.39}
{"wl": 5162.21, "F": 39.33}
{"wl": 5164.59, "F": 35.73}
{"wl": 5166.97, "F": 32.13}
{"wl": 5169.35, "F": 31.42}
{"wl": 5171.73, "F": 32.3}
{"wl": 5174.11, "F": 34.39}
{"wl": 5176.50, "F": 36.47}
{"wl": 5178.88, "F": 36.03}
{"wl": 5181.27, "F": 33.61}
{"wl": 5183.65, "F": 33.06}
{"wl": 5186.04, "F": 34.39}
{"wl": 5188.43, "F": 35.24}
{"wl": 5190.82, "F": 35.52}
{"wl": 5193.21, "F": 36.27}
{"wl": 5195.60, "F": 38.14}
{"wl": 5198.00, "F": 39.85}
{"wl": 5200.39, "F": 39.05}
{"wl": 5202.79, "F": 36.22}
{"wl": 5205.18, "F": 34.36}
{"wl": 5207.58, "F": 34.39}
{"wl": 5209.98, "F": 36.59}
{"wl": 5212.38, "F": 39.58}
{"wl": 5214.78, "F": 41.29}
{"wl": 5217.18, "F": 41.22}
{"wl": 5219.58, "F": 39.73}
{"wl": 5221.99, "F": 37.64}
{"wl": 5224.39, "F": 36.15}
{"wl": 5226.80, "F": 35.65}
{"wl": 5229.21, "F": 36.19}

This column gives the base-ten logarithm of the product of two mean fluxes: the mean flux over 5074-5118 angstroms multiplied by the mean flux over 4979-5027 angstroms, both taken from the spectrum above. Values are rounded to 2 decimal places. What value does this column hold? 3.15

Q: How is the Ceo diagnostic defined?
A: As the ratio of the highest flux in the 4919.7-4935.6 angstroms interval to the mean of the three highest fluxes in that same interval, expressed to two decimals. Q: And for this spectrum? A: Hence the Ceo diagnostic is 1.02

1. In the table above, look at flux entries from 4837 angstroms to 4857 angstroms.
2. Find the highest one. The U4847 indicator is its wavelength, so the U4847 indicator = 4855.52 angstroms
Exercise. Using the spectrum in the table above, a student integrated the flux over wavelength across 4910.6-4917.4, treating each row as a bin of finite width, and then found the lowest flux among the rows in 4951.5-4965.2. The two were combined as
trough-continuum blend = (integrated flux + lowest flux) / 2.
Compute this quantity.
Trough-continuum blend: 151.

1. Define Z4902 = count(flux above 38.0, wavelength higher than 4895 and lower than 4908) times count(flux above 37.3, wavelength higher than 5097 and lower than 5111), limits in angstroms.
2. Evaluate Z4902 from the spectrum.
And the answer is 3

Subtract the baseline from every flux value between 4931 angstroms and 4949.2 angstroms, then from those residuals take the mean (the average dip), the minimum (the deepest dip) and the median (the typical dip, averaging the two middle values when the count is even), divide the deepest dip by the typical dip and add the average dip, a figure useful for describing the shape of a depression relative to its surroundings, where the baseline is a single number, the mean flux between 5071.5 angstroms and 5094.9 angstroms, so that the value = 11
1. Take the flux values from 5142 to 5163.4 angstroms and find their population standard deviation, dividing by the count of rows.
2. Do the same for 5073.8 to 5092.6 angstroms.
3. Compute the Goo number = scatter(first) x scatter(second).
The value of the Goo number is 3.0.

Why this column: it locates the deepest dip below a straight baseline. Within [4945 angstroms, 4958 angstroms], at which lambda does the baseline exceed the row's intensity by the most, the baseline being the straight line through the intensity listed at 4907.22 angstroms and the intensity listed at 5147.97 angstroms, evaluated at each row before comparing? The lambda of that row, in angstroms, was 4945.79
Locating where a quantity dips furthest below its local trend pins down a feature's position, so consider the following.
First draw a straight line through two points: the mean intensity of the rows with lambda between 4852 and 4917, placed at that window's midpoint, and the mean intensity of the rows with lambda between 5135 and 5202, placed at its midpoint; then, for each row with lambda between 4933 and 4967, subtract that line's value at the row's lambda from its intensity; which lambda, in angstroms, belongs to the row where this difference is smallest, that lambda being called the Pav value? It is 4938.96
